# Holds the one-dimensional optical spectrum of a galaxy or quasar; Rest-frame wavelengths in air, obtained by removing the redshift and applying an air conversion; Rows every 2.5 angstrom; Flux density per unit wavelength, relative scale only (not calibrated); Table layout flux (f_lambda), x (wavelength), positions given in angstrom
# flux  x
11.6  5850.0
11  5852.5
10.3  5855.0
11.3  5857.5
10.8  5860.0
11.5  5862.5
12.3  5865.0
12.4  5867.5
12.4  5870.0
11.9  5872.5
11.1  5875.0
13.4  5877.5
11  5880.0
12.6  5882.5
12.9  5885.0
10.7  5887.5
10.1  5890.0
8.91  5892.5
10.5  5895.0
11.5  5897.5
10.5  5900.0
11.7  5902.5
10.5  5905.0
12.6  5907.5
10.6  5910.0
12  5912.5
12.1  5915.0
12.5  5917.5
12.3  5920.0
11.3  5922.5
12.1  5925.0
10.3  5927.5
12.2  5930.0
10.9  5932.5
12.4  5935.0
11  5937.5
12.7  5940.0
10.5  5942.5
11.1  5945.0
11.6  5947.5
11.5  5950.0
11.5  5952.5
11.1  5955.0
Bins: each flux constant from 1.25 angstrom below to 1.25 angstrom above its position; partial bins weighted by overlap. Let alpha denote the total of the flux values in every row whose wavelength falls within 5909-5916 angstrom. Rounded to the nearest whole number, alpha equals 35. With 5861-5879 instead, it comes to 85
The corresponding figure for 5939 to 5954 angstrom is 69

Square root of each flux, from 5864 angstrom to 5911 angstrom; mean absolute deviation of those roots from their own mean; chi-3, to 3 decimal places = 0.143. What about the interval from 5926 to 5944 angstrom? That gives 0.127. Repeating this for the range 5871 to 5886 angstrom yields 0.117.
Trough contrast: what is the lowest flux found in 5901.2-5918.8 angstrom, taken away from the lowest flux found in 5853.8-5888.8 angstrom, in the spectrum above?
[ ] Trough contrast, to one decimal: -0.2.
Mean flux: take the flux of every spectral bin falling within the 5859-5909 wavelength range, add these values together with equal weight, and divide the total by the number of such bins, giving 11.5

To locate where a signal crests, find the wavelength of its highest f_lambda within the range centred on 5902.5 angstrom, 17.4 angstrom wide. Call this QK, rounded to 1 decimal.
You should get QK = 5907.5 angstrom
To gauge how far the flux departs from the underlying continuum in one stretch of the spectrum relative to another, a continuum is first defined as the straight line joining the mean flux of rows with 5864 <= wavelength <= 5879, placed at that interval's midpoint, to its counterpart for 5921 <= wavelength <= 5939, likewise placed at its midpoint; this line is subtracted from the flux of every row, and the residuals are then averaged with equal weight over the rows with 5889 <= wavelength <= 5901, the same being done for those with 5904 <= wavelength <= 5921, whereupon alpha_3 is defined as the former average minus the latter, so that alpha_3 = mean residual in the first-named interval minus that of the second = -1.7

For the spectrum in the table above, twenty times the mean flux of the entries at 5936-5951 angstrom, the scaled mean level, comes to 228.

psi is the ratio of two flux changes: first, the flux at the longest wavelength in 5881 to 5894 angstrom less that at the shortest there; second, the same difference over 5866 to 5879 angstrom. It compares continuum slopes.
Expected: -3.7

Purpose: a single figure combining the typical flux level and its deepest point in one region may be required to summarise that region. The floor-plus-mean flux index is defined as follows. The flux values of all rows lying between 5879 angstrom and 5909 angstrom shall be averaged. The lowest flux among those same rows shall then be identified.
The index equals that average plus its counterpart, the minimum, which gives 20.0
